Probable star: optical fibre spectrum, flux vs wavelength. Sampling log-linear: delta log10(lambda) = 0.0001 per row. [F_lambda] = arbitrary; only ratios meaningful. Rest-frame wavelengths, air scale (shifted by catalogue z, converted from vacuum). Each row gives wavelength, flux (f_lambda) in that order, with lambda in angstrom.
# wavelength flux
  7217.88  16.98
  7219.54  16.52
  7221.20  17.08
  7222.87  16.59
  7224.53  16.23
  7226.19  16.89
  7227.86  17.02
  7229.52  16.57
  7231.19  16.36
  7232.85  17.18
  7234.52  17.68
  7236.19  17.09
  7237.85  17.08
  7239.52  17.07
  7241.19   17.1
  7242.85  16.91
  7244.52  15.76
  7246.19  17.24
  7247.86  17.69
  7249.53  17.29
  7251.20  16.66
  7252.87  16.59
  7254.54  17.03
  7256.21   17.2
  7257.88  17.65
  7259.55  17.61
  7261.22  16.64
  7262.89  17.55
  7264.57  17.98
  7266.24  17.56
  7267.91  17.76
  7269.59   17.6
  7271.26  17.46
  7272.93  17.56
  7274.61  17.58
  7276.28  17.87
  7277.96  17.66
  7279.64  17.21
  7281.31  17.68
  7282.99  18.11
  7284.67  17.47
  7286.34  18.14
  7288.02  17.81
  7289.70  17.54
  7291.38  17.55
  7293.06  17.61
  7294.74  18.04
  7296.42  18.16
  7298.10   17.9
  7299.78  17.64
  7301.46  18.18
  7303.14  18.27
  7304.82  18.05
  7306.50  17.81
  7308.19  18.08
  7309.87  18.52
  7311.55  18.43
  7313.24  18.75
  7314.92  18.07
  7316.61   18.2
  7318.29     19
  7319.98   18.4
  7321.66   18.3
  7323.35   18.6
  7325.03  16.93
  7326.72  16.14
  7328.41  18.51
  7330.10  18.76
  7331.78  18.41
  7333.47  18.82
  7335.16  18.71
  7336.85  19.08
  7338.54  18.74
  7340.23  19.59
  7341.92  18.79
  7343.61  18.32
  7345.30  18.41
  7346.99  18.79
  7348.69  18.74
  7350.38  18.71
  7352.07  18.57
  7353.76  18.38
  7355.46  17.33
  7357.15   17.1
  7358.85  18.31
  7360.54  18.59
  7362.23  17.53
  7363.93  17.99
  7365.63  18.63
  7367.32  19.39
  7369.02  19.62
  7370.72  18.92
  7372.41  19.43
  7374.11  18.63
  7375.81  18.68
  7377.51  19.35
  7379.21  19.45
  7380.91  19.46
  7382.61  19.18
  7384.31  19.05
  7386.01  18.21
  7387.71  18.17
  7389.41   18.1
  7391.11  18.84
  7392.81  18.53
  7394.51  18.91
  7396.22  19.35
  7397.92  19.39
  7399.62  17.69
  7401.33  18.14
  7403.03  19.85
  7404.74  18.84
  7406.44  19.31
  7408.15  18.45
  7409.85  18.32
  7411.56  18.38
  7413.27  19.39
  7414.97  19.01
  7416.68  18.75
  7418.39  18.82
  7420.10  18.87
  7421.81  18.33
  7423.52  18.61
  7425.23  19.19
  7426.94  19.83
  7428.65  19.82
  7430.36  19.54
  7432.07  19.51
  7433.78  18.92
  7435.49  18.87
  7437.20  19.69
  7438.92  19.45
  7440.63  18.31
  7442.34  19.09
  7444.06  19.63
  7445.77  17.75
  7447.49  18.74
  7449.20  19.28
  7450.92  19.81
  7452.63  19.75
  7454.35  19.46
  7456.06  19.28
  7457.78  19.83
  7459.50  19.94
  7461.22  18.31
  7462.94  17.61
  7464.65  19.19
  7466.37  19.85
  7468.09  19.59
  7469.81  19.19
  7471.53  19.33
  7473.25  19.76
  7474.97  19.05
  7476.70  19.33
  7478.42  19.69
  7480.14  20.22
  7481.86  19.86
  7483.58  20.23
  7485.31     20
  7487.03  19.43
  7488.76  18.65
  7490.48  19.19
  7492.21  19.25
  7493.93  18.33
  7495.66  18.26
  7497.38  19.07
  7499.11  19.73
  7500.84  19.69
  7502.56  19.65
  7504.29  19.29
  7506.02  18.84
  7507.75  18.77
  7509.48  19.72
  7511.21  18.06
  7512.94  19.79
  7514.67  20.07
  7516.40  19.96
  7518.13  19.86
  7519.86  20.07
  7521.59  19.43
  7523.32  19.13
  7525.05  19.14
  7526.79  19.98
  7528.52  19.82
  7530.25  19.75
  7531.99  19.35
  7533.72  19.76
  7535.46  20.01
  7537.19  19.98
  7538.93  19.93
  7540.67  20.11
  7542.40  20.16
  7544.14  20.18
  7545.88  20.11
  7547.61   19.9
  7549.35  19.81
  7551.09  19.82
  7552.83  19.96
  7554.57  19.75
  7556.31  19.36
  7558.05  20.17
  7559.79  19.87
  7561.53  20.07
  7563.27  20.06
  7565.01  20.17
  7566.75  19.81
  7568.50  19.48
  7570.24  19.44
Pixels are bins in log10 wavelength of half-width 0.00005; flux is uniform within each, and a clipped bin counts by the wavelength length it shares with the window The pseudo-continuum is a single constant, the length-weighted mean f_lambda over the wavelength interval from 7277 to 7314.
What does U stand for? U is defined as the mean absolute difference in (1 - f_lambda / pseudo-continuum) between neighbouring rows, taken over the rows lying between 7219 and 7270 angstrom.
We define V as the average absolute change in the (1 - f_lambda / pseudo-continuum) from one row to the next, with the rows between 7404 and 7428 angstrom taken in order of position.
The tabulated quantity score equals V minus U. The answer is -0.0020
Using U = 0.0249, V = 0.023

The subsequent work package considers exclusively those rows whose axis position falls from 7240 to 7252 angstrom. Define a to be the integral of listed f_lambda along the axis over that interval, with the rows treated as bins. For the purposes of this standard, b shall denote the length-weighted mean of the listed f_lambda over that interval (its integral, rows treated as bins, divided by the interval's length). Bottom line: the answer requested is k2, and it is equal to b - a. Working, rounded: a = 203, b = 17.0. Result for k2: -186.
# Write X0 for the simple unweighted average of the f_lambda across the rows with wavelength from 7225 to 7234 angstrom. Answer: 16.8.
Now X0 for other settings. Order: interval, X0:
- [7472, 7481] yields 19.6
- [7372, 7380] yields 19.1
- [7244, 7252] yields 16.9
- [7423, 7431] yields 19.4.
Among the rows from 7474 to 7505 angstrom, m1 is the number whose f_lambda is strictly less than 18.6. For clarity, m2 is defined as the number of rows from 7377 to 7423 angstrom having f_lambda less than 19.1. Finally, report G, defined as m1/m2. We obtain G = 0.11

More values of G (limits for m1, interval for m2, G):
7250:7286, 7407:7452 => 1.40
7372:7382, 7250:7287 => 0.00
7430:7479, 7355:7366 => 0.57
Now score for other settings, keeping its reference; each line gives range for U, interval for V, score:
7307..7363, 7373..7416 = -0.0019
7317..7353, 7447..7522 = -0.0007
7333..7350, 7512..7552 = -0.0101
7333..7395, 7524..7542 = -0.0090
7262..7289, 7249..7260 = -0.0017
